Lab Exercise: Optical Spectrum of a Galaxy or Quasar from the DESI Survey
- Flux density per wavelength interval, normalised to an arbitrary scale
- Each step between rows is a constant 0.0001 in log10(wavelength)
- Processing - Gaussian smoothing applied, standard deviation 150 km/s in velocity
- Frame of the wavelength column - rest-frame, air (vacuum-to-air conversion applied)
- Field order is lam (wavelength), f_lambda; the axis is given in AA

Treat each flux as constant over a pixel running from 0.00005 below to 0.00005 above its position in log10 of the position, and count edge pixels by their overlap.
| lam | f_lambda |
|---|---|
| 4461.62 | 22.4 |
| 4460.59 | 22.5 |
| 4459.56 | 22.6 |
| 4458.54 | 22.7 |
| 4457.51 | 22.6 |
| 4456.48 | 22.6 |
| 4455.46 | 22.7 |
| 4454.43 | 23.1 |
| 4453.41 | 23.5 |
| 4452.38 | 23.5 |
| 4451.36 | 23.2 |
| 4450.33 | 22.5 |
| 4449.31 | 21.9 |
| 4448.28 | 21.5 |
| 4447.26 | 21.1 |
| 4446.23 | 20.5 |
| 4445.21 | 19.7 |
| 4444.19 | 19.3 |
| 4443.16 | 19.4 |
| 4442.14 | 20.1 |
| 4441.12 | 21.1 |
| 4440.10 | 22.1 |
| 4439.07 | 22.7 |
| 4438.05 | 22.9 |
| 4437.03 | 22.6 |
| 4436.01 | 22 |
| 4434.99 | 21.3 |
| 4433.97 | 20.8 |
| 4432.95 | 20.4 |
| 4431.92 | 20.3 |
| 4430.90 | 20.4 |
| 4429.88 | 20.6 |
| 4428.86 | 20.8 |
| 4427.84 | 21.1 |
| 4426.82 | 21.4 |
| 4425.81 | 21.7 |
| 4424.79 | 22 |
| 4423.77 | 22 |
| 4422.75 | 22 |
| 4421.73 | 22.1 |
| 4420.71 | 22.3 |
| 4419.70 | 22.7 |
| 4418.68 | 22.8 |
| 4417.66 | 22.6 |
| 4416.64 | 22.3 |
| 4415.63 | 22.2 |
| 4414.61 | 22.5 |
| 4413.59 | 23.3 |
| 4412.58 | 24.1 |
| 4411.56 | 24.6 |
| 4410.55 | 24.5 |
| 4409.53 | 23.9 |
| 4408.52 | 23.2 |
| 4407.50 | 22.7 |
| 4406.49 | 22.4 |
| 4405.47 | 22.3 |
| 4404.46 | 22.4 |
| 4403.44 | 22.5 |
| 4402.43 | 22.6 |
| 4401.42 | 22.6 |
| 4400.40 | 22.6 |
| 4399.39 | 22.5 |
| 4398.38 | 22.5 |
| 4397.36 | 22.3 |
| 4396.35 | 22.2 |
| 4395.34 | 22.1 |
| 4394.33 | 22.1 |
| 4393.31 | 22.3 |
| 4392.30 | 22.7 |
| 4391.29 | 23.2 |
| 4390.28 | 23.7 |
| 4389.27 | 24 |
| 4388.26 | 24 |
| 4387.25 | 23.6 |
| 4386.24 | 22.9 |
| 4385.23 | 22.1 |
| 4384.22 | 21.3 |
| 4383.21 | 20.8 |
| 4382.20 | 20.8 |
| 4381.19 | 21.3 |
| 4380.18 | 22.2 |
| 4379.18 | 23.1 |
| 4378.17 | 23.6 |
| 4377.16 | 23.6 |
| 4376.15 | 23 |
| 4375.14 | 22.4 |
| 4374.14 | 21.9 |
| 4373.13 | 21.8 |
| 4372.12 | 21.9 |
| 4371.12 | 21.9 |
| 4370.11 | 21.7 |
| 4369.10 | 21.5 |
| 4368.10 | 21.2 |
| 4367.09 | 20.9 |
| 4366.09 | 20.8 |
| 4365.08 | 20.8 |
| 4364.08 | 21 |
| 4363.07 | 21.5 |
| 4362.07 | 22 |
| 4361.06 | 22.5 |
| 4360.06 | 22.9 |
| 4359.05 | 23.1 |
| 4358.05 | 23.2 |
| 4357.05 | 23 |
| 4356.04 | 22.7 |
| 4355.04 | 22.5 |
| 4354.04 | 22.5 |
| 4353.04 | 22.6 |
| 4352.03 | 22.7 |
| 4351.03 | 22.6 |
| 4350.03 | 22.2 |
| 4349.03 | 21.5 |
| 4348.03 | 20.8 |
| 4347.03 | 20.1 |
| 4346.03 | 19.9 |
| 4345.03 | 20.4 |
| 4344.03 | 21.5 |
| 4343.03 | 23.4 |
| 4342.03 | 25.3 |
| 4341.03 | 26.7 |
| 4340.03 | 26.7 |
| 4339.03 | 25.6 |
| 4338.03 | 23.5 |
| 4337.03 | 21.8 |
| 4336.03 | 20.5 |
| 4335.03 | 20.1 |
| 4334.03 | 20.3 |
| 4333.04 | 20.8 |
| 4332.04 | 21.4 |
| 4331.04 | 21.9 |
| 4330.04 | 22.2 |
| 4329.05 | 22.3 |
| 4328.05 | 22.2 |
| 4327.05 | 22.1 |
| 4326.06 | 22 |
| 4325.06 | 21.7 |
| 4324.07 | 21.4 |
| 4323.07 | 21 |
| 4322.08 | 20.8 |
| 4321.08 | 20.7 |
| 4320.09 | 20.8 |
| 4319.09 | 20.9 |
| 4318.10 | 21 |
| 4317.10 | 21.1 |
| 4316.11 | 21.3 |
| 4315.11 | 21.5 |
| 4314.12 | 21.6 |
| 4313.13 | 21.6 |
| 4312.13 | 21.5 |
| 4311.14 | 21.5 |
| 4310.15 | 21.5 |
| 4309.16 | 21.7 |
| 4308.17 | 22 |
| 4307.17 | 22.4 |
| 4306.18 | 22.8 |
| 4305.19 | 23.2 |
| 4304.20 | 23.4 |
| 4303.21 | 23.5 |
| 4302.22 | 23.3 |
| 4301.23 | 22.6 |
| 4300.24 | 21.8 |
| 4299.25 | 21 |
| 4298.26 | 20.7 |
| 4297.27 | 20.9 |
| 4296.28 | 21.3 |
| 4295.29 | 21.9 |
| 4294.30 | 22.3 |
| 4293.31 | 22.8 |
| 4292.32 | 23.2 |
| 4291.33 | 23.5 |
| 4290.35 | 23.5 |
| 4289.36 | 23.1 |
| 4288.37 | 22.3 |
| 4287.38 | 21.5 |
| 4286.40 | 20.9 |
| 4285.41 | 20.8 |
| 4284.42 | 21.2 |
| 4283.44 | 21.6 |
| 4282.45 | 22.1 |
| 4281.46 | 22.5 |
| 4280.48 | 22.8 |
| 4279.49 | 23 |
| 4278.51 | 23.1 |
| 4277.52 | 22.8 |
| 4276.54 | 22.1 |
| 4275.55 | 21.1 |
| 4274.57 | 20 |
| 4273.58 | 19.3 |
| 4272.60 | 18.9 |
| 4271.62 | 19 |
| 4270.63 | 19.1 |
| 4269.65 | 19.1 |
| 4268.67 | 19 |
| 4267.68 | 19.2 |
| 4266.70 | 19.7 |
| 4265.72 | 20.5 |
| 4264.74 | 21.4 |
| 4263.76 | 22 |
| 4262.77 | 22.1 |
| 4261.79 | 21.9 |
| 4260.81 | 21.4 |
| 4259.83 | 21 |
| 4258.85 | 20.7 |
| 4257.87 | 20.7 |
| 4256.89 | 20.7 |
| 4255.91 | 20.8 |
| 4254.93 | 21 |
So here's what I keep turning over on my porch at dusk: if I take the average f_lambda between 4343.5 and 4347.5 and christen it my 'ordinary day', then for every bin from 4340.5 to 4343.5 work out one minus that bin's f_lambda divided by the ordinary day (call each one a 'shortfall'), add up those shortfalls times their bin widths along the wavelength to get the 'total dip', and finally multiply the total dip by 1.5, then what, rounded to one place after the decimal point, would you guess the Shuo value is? -1.0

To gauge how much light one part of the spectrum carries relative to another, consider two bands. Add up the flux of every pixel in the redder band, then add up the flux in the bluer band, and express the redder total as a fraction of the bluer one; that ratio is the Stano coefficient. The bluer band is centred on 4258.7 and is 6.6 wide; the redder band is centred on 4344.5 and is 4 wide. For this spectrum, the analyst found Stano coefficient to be 0.58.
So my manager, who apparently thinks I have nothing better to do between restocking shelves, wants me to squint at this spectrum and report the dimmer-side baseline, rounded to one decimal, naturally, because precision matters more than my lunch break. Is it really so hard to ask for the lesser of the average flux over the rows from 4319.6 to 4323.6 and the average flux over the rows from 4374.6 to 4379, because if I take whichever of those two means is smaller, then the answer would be 20.8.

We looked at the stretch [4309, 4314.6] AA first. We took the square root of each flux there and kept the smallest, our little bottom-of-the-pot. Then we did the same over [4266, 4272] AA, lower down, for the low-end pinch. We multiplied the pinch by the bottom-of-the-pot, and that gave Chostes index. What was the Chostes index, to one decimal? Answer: 20.2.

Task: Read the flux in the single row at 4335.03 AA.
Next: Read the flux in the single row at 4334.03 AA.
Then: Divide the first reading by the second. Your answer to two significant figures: 0.99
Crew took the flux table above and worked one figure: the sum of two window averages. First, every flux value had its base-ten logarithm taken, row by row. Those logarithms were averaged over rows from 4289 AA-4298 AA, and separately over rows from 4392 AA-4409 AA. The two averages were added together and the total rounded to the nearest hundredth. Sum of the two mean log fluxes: 2.70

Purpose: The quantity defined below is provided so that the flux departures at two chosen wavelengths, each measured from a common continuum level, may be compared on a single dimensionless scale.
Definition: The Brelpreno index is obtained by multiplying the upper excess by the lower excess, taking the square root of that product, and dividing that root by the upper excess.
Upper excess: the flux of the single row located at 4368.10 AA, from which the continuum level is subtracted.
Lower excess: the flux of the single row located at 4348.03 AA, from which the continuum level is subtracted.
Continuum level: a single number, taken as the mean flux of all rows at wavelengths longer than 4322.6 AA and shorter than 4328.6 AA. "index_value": -1.3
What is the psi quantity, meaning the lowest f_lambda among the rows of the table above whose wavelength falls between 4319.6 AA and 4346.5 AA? 19.9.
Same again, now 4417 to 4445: 19.3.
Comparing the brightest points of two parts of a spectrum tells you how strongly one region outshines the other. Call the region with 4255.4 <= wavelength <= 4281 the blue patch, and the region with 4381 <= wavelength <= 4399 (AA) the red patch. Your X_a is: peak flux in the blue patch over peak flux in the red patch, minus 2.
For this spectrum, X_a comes -1.04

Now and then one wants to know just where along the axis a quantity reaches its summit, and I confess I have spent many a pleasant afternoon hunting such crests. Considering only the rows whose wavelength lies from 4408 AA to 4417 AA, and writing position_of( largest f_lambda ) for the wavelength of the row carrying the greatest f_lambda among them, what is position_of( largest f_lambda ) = 4411.56 AA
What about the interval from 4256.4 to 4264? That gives 4262.77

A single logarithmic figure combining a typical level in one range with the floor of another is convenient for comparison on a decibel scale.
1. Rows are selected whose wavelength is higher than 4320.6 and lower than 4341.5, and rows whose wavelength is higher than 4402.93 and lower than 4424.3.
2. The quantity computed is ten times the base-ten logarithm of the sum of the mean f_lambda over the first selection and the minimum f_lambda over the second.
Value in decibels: 16.5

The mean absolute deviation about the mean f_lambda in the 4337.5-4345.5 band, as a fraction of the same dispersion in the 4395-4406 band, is 13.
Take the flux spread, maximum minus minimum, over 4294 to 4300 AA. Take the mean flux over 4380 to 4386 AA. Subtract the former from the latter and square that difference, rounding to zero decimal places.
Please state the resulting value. 393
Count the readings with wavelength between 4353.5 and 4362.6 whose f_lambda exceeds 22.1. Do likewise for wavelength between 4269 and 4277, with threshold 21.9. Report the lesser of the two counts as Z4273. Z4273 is 1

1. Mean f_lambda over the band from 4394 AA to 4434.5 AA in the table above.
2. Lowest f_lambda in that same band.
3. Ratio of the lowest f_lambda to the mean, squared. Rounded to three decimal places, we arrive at 0.832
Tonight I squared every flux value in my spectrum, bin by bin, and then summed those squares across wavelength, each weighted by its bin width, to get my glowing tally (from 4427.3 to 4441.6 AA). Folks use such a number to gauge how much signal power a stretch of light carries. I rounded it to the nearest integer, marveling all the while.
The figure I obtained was 6536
